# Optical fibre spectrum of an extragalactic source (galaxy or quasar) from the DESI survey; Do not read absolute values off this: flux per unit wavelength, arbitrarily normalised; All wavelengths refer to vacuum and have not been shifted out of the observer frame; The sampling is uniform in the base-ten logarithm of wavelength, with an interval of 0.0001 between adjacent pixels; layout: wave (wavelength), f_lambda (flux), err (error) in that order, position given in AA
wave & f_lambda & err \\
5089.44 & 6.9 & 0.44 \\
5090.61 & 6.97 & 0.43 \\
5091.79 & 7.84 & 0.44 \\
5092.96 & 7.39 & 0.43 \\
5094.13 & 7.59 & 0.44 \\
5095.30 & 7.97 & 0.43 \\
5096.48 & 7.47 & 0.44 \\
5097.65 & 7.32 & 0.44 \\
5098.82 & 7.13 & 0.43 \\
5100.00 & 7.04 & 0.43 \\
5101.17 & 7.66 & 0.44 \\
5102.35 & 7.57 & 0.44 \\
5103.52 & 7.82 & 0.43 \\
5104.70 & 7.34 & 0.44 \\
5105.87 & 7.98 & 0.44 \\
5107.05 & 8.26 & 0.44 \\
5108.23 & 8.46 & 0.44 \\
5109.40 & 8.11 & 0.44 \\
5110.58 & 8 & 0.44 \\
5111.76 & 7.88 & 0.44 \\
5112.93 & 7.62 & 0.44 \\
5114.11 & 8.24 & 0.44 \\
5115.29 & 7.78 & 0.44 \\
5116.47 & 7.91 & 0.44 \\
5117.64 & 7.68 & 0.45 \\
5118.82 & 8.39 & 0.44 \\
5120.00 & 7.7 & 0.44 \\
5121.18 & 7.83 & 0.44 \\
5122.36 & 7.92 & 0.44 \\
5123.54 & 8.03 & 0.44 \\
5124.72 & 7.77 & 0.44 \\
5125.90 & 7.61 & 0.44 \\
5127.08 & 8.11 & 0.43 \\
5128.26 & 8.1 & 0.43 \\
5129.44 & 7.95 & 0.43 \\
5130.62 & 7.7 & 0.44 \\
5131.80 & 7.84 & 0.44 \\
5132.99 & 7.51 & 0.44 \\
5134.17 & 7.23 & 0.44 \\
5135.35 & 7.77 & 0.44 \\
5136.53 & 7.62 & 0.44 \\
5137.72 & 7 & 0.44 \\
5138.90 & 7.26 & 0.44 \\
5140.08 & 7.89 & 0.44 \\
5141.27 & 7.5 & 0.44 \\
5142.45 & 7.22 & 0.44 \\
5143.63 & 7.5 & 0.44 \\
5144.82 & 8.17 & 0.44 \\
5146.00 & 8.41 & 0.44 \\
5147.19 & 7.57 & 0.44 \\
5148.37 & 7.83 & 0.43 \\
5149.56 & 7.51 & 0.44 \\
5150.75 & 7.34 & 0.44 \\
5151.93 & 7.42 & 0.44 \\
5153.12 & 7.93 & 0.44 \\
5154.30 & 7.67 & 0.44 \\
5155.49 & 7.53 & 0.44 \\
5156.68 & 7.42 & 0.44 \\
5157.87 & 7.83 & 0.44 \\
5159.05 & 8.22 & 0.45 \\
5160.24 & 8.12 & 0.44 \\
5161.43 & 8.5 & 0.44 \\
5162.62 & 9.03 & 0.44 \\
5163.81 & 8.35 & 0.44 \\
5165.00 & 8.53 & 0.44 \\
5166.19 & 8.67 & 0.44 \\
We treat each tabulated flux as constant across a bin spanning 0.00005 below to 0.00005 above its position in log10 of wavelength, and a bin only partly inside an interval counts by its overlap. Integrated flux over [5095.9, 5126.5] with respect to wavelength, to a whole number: 238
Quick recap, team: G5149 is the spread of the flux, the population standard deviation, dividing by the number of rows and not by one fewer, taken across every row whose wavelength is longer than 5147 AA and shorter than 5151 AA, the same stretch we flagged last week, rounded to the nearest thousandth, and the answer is 0.176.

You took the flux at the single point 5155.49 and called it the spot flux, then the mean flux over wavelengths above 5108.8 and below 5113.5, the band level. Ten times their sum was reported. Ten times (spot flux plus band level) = 154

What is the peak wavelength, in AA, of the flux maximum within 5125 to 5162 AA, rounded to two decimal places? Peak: 5161.43 AA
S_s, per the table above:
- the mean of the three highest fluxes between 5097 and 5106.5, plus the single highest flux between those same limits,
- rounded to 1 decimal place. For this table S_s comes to 15.8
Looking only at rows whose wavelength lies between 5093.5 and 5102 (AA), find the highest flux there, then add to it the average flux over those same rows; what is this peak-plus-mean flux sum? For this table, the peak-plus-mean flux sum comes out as 15.4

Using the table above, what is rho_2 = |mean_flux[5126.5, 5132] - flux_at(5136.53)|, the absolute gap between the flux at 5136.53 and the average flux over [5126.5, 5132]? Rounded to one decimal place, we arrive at 0.3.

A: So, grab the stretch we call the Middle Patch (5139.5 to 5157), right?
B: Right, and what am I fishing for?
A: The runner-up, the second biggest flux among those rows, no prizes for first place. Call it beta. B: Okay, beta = 8.17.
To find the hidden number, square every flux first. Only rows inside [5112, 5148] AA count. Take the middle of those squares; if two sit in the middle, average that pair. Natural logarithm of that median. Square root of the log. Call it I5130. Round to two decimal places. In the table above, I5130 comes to 2.02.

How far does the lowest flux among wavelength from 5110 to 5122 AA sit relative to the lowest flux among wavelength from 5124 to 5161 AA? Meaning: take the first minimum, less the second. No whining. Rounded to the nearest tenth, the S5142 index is 0.6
